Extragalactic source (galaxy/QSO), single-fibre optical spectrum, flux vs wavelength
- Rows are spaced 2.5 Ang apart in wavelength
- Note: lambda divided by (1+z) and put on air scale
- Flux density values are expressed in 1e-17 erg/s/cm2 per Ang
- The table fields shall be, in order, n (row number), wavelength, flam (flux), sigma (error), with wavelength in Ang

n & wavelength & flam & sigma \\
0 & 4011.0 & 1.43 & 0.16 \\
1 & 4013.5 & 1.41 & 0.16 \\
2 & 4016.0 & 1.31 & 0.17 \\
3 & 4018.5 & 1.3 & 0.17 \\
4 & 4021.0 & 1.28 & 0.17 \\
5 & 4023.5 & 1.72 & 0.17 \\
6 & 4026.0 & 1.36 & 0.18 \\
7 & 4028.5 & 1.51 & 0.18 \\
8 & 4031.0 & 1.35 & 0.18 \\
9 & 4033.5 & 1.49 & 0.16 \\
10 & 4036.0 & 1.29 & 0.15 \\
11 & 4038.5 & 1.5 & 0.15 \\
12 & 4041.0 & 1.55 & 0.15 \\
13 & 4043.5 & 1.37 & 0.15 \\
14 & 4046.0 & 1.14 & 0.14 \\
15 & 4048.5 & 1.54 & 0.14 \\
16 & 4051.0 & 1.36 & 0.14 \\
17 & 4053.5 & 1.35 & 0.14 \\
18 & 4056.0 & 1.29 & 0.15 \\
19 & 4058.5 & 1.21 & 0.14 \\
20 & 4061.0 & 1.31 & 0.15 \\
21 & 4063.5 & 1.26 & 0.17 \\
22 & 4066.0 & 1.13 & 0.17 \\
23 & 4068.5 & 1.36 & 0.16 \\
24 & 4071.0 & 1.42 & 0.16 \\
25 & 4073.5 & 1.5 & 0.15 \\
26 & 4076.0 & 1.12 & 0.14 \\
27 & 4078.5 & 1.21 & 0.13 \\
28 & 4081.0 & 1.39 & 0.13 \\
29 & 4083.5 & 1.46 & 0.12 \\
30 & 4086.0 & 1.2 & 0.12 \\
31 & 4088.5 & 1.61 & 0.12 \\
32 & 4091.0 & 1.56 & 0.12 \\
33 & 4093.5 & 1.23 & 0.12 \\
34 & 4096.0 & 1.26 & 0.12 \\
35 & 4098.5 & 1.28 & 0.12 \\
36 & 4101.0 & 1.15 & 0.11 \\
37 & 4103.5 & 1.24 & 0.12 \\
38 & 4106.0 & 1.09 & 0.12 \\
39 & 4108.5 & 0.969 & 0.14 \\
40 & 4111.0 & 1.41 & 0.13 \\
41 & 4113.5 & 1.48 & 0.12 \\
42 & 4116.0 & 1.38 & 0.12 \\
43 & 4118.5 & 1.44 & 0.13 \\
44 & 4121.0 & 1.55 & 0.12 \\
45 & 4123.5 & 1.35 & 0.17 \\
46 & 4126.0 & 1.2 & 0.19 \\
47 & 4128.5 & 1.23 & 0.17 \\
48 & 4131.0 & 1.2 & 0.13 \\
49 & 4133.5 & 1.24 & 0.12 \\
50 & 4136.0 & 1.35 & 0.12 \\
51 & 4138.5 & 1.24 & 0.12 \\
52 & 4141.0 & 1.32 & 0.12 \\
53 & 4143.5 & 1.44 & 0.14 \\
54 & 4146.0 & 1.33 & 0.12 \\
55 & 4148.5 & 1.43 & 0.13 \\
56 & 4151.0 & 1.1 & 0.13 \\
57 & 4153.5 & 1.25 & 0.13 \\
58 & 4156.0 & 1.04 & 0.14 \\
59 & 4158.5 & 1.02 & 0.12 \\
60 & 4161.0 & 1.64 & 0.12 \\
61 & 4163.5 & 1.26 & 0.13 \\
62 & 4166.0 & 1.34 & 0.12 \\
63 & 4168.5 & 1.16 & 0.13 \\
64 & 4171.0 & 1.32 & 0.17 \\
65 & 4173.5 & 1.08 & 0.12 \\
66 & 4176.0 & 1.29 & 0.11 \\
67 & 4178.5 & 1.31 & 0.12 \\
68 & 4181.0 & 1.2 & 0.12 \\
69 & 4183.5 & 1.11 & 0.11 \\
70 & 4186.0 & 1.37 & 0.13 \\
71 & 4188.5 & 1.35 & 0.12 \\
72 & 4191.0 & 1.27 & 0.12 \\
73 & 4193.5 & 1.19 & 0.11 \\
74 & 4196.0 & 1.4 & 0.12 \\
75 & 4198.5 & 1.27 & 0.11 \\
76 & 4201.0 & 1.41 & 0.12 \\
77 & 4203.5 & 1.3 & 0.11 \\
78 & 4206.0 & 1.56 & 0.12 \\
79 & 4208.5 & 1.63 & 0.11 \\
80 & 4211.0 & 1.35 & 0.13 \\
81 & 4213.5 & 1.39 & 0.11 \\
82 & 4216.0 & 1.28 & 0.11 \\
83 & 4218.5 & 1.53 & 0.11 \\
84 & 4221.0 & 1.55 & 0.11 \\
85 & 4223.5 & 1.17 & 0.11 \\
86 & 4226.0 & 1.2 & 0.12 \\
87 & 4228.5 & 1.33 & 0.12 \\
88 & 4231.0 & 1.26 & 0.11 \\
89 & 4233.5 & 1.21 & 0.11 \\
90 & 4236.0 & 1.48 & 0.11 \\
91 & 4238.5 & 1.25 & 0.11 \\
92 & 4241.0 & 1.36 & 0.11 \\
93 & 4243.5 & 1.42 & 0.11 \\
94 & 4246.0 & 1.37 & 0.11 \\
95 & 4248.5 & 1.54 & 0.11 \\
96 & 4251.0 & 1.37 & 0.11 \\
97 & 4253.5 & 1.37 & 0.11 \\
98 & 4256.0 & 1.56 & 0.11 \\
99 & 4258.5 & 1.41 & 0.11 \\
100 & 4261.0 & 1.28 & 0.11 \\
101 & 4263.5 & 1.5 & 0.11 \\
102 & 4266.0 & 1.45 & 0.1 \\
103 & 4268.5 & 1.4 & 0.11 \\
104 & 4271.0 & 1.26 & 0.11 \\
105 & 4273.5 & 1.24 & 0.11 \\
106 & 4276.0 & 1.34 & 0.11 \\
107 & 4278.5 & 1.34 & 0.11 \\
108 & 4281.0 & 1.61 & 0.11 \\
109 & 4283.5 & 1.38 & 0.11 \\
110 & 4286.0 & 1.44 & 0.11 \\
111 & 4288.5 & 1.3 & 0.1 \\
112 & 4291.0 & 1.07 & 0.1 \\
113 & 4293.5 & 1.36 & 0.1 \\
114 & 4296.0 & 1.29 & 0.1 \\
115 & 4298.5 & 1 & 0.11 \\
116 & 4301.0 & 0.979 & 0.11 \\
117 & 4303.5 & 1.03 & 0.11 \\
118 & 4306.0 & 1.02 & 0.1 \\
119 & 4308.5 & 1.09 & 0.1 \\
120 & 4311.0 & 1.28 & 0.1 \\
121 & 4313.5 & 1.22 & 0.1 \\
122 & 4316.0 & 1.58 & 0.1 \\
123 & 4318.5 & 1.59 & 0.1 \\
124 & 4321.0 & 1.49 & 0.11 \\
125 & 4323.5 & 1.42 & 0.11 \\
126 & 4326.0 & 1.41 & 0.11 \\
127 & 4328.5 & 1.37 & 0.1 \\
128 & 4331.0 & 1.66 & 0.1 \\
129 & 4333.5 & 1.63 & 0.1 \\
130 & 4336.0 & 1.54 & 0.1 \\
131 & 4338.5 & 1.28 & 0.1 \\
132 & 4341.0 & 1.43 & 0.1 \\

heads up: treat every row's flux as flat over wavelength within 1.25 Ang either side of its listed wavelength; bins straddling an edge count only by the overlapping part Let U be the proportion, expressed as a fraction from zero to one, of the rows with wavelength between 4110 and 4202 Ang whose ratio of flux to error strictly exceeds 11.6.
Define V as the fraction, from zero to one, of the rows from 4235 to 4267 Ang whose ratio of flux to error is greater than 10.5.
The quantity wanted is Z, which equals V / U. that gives 6.2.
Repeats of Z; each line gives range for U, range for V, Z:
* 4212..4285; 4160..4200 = 0.9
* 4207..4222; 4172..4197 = 0.8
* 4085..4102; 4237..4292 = 3.5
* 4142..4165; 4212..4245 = 8.3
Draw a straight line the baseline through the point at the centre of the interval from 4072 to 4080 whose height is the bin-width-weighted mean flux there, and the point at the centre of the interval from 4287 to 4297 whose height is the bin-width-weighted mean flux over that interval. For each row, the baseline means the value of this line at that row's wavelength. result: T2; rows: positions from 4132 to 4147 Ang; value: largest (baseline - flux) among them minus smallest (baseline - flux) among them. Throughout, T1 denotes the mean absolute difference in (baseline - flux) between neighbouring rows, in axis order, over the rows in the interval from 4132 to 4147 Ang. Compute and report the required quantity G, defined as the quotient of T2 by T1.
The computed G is 1.9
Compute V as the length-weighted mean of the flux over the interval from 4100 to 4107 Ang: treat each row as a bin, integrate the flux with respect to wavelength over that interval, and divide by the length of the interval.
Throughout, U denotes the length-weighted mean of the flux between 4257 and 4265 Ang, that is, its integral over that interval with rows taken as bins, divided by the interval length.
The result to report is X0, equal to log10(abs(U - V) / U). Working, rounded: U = 1.40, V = 1.16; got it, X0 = -0.77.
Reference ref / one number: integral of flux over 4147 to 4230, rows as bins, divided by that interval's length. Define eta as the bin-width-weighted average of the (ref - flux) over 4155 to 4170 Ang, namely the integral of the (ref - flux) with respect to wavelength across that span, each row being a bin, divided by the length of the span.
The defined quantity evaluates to 0.06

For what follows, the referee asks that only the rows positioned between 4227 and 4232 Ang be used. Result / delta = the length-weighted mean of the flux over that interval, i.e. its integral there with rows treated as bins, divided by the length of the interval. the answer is 1.292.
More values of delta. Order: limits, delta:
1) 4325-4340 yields 1.482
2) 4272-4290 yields 1.373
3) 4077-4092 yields 1.398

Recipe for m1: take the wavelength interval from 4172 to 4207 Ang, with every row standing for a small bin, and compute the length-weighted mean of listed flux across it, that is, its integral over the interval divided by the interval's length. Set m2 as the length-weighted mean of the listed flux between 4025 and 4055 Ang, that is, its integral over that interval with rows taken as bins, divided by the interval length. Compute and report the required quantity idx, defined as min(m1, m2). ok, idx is 1.29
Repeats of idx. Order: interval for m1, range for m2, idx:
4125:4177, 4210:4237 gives 1.26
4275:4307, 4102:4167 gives 1.24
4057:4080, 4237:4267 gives 1.28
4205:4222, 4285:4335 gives 1.31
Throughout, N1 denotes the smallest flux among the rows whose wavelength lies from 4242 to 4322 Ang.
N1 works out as 0.979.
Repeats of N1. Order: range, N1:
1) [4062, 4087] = 1.12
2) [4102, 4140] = 0.969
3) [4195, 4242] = 1.17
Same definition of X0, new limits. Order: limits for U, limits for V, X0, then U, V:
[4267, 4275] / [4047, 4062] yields -1.58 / 1.31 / 1.34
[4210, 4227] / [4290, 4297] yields -1.09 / 1.36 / 1.24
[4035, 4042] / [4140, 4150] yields -1.29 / 1.45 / 1.37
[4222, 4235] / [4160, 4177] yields -1.41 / 1.24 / 1.29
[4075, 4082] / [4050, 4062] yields -1.29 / 1.24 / 1.30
